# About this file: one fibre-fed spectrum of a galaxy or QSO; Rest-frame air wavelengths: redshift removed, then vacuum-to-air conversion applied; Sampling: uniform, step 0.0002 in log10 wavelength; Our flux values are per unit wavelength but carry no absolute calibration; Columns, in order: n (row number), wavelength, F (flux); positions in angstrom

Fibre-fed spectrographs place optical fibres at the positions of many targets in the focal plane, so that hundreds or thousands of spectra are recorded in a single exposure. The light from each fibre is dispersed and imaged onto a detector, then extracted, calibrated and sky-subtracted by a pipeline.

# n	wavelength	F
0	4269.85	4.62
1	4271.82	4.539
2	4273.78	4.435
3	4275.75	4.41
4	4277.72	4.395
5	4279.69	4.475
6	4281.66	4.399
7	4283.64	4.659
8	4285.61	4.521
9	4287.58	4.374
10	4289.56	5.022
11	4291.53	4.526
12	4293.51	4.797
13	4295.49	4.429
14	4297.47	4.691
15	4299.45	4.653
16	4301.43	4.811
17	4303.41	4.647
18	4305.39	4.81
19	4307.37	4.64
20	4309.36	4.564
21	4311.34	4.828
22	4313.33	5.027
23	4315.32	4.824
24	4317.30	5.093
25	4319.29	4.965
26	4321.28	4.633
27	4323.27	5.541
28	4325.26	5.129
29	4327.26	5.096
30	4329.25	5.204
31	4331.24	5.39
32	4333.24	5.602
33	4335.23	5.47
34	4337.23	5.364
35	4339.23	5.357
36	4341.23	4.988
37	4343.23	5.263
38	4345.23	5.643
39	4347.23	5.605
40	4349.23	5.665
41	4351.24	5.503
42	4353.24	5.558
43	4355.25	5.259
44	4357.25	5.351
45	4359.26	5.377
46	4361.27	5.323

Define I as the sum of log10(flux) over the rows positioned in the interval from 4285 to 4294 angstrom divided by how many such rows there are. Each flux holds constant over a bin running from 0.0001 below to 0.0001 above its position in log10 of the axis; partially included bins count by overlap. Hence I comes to 0.667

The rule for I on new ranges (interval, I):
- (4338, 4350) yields 0.734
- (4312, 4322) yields 0.691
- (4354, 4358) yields 0.725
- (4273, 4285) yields 0.649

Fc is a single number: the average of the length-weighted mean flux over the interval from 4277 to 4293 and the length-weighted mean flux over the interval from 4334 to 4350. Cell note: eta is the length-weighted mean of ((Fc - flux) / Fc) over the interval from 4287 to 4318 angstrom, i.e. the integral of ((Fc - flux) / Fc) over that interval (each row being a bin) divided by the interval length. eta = 0.05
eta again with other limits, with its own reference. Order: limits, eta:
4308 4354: -0.05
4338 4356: -0.09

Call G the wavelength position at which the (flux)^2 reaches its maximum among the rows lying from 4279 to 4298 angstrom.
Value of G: 4289.56 angstrom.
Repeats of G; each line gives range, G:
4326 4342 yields 4333.24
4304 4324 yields 4323.27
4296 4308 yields 4301.43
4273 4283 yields 4279.69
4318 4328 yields 4323.27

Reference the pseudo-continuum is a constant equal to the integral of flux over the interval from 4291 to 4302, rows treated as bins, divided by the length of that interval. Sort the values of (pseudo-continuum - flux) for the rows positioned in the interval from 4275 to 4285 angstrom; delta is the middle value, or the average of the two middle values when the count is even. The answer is 0.2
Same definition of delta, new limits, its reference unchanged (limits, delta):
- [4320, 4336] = -0.6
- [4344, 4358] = -0.9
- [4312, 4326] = -0.4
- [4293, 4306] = 0.0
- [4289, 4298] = 0.0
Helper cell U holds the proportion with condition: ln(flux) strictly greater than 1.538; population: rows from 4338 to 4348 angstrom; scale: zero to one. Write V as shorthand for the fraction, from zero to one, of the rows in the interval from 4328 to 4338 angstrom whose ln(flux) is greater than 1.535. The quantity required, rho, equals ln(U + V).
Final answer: 0.7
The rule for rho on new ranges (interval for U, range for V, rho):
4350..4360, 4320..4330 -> 0.6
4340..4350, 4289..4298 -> 0.5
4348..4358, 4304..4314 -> 0.5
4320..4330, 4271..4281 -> -0.2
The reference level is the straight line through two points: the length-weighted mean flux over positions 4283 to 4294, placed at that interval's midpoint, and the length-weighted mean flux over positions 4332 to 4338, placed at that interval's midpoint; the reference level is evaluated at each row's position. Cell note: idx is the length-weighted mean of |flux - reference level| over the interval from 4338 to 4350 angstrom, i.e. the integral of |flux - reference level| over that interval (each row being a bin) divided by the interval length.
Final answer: 0.22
